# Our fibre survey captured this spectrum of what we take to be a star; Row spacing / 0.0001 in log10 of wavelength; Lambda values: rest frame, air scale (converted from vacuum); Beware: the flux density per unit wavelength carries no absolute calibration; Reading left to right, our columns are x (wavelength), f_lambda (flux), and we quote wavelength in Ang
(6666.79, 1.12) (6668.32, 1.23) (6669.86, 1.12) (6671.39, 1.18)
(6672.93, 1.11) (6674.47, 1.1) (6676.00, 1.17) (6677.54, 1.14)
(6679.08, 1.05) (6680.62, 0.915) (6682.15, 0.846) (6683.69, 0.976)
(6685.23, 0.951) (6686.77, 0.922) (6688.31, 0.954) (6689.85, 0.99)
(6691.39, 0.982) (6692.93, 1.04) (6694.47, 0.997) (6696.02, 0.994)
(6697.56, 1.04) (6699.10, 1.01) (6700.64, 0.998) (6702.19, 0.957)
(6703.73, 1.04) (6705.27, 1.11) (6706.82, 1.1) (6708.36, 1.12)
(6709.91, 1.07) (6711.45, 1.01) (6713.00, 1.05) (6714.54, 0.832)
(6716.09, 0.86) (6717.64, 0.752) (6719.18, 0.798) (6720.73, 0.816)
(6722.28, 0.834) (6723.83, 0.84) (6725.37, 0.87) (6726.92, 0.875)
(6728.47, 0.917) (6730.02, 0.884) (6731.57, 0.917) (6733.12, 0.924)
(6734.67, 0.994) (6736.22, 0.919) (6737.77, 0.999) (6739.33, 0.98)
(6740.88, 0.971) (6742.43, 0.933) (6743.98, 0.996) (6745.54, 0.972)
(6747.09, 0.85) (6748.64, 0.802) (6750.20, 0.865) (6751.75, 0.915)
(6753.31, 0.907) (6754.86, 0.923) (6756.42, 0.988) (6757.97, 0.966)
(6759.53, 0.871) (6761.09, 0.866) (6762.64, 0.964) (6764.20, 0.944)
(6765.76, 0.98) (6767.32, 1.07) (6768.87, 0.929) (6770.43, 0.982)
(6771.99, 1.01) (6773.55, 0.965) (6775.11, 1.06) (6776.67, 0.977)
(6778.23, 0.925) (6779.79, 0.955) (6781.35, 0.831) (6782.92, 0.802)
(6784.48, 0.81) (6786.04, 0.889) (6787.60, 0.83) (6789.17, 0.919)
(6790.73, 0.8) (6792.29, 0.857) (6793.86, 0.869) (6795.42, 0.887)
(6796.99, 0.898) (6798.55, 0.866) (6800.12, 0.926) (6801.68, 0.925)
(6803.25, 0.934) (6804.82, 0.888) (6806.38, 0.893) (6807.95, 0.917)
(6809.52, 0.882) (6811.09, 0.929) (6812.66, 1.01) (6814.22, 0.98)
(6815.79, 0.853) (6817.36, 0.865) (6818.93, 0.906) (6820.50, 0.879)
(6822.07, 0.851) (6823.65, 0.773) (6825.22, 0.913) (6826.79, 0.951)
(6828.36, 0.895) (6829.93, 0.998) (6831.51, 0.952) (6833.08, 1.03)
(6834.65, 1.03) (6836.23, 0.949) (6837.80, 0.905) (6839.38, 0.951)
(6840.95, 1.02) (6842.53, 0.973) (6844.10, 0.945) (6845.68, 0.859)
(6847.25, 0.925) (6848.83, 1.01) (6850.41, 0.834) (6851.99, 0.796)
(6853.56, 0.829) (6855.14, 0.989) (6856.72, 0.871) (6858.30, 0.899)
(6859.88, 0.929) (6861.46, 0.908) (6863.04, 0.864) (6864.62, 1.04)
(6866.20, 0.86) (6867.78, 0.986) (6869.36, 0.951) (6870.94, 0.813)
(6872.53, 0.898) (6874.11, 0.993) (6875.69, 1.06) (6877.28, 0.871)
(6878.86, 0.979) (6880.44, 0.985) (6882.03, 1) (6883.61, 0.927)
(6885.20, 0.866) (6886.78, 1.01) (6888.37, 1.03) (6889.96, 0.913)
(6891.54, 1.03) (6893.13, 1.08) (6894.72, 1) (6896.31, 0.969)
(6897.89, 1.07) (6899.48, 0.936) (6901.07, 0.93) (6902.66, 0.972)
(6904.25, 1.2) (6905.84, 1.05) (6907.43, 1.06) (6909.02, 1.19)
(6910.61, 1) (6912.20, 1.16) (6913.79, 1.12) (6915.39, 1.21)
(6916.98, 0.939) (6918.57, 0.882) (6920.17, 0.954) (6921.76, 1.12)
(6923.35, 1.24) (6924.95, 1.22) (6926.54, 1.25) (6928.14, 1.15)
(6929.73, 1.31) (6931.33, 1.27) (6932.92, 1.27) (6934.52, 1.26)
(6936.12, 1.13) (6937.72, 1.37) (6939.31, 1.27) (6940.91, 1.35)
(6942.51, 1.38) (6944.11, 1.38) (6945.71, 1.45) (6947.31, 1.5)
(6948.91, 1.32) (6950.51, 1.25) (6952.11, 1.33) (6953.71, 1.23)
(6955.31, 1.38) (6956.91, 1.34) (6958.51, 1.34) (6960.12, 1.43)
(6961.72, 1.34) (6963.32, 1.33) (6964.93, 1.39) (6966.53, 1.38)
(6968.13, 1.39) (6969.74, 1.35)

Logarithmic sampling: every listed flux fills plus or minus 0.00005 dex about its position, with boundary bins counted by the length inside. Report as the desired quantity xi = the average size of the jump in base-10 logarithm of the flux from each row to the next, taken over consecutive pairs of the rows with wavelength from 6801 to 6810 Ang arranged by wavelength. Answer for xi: 0.011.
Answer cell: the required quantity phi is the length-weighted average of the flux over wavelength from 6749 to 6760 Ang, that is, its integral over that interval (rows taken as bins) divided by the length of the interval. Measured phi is 0.92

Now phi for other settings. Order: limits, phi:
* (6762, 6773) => 0.98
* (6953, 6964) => 1.34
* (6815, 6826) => 0.86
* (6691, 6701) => 1.01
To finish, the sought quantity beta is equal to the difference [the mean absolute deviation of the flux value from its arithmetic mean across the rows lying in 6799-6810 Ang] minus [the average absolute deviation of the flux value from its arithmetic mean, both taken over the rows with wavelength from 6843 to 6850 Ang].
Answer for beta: -0.024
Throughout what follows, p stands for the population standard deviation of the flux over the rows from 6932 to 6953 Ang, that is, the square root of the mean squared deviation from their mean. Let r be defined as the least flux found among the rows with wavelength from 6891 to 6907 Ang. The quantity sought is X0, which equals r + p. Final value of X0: 1.02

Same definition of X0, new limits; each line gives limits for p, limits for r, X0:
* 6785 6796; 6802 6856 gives 0.81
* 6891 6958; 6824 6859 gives 0.95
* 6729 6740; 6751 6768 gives 0.91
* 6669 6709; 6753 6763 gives 0.95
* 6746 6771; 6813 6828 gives 0.84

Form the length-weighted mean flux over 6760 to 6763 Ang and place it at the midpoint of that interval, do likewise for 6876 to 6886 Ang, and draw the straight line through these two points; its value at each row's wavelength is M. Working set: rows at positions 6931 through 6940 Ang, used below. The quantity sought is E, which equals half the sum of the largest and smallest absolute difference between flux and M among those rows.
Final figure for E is 0.29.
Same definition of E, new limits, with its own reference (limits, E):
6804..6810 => 0.02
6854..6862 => 0.04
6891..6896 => 0.09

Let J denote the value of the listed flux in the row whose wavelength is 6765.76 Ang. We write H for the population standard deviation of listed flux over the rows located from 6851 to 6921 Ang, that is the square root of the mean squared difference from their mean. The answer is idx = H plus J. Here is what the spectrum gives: 1.08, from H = 0.100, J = 0.98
